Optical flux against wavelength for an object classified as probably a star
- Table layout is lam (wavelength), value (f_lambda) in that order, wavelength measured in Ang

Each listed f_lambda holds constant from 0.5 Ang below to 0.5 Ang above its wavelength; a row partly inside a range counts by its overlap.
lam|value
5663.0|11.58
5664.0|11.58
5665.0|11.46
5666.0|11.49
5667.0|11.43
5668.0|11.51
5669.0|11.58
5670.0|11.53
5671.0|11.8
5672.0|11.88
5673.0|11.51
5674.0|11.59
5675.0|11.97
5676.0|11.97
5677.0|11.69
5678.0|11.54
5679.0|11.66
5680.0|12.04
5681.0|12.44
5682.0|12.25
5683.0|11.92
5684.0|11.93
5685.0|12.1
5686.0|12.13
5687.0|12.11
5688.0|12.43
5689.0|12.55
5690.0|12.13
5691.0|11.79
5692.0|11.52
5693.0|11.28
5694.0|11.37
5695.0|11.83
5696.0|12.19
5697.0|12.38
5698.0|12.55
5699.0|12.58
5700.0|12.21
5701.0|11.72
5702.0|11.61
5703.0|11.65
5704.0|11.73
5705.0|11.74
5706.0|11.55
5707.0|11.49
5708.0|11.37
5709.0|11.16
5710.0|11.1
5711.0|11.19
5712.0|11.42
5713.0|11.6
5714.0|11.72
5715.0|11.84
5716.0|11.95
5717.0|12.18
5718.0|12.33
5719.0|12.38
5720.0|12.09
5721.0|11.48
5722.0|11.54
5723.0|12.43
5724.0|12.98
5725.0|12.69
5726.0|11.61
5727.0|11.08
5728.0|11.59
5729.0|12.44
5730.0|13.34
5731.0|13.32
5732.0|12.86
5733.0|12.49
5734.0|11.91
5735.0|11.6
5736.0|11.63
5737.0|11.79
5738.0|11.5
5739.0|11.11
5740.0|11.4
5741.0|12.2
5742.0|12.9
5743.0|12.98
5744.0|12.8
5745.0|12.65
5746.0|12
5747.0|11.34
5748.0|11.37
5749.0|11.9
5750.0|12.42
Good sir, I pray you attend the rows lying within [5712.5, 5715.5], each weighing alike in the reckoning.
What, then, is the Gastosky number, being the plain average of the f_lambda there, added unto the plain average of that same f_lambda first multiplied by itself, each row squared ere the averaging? 149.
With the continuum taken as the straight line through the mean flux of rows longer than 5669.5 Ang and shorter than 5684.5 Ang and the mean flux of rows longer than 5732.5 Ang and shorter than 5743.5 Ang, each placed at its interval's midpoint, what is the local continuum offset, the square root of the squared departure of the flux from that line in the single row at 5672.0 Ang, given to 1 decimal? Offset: 0.0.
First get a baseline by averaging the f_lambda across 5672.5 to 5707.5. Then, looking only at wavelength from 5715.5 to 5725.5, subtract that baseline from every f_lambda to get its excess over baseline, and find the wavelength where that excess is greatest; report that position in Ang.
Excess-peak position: 5724.0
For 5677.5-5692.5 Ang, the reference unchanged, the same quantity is 5689.0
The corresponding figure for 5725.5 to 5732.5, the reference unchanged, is 5730.0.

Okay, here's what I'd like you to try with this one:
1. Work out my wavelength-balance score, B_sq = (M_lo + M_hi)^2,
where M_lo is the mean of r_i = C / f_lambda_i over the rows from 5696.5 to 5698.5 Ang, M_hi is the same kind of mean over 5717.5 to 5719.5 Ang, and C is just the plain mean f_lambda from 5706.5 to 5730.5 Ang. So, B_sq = 3.7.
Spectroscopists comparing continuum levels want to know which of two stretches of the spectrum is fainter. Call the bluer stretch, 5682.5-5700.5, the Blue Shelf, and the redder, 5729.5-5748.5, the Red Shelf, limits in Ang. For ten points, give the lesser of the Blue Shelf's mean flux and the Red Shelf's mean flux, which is 12.1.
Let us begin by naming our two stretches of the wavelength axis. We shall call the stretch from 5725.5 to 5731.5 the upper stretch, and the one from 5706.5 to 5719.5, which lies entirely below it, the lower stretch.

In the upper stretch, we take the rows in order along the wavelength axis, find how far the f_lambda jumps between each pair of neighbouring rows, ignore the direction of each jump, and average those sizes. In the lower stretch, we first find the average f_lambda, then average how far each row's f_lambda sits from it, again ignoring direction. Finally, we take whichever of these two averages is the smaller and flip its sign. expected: -0.36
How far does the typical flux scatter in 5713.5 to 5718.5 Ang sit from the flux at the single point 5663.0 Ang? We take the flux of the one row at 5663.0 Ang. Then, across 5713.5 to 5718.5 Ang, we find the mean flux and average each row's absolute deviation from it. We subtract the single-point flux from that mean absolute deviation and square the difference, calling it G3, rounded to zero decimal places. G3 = 129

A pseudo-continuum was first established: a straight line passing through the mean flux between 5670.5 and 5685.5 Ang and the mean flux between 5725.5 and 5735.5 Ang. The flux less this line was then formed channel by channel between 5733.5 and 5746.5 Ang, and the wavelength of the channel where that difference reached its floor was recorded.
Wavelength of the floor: 5739.0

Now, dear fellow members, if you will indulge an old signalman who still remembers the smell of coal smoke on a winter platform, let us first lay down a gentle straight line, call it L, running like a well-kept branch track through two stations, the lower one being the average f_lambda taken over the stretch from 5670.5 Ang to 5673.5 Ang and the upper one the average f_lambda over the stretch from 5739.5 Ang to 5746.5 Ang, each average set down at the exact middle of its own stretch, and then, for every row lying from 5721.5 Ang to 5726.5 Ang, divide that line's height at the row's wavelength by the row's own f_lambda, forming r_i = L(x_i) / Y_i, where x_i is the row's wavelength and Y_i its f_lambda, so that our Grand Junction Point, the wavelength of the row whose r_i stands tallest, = 5722.0 Ang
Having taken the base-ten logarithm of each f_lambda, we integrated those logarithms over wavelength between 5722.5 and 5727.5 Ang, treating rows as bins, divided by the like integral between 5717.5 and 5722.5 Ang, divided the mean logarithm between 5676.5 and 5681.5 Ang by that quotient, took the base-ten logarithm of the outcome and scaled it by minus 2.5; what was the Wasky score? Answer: -0.071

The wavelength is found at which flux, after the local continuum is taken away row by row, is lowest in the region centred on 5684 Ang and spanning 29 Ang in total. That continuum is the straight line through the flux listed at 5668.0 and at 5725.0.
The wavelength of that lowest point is 5693.0 Ang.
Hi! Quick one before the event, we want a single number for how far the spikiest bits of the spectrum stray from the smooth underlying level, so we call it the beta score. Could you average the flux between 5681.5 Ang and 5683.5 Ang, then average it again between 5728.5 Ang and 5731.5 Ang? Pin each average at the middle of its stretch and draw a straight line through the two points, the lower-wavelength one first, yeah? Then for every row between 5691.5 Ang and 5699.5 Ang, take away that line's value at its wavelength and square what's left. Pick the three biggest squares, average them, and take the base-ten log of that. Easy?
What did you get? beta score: -0.08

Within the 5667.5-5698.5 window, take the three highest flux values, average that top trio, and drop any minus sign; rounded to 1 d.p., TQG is 12.5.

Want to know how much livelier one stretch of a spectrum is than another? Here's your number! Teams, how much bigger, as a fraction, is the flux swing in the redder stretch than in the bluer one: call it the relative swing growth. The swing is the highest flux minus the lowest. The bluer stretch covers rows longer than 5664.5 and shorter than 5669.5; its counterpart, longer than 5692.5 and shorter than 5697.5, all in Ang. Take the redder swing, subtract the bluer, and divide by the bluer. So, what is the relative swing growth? 6.3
